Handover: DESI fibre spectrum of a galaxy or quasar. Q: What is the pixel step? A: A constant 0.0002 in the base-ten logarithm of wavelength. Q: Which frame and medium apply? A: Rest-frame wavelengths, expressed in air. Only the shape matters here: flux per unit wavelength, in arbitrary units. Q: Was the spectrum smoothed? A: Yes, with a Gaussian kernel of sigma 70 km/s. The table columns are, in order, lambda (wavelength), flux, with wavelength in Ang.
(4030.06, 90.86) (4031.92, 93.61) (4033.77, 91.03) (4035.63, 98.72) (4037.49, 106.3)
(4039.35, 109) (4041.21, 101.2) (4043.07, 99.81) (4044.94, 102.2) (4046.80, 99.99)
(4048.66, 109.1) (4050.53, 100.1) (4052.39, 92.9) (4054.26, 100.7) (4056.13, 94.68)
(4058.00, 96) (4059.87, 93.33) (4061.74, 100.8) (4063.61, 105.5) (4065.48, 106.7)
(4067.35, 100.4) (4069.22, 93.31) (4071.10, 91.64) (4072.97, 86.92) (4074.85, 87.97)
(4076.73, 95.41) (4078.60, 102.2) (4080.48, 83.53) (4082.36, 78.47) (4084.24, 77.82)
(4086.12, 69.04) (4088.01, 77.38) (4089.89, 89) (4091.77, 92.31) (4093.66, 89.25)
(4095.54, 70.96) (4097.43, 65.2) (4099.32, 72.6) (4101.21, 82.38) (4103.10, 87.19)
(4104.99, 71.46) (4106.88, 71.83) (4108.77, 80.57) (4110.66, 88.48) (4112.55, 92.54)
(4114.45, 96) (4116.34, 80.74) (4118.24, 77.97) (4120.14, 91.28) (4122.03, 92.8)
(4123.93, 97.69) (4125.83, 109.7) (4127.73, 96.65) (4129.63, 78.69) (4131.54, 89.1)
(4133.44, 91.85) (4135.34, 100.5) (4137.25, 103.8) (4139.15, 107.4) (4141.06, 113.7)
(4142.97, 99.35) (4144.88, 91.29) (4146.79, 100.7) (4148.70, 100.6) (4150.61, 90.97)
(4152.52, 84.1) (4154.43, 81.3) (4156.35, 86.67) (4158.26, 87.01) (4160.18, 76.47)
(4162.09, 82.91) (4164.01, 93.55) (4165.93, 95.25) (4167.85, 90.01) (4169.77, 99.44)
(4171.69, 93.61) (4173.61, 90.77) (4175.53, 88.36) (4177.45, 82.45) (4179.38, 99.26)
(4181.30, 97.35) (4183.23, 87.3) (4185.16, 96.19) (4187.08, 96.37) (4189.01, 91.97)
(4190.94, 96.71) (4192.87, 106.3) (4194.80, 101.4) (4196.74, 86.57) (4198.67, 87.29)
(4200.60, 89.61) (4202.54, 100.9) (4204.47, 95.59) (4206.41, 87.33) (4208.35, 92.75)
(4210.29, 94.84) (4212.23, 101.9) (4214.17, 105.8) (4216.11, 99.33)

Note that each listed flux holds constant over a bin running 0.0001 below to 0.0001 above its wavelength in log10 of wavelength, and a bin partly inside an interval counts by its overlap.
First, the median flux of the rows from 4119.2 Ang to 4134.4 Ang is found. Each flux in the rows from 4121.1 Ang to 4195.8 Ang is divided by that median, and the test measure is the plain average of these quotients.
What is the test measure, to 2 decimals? 1.02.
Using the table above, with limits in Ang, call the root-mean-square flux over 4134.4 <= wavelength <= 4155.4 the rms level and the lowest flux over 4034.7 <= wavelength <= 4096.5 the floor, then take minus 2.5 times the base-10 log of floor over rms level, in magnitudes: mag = 0.38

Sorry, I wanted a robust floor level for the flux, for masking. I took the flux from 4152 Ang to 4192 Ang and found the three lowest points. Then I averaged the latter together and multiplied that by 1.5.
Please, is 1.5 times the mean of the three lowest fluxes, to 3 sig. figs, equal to 120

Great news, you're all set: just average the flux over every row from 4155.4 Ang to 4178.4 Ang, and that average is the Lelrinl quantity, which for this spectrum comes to 89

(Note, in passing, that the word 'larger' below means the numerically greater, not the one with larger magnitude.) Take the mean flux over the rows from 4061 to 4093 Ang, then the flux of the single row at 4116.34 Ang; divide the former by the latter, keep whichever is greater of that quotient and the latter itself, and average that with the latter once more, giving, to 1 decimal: 80.7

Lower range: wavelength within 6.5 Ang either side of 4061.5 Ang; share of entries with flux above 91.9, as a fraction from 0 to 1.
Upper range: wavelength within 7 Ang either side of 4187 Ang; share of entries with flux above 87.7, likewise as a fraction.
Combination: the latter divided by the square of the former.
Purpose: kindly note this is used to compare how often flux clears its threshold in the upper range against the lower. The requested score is 0.9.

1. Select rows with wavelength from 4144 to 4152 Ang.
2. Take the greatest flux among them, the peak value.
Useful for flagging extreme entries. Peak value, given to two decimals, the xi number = 100.70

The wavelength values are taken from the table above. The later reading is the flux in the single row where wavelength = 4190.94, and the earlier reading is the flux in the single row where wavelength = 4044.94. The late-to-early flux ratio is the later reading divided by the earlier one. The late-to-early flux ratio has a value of 0.95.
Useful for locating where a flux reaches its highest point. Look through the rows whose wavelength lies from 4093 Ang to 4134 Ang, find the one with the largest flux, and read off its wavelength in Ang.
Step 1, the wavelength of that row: 4125.83 Ang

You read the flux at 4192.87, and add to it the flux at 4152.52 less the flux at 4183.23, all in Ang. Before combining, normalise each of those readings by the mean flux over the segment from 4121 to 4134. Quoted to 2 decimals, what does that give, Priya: 1.10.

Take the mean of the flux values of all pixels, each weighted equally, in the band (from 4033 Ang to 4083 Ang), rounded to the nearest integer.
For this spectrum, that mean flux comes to 97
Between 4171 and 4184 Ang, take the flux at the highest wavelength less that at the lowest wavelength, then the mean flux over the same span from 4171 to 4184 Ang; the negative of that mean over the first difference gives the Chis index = 14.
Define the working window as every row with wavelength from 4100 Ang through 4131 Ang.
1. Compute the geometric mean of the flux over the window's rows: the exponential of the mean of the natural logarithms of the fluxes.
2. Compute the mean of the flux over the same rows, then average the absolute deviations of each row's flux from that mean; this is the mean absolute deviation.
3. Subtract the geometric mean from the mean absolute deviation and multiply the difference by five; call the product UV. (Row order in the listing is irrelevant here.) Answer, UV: -391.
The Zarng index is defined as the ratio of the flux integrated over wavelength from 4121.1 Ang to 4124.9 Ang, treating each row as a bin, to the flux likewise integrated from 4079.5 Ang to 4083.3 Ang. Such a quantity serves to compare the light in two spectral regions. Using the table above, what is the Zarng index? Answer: 1.2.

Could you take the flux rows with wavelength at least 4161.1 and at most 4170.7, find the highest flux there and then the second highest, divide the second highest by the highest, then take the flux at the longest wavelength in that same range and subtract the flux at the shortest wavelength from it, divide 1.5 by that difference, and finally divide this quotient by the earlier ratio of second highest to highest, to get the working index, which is 0.095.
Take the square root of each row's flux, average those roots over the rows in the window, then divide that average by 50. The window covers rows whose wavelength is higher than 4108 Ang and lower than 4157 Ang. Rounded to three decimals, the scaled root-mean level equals 0.193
